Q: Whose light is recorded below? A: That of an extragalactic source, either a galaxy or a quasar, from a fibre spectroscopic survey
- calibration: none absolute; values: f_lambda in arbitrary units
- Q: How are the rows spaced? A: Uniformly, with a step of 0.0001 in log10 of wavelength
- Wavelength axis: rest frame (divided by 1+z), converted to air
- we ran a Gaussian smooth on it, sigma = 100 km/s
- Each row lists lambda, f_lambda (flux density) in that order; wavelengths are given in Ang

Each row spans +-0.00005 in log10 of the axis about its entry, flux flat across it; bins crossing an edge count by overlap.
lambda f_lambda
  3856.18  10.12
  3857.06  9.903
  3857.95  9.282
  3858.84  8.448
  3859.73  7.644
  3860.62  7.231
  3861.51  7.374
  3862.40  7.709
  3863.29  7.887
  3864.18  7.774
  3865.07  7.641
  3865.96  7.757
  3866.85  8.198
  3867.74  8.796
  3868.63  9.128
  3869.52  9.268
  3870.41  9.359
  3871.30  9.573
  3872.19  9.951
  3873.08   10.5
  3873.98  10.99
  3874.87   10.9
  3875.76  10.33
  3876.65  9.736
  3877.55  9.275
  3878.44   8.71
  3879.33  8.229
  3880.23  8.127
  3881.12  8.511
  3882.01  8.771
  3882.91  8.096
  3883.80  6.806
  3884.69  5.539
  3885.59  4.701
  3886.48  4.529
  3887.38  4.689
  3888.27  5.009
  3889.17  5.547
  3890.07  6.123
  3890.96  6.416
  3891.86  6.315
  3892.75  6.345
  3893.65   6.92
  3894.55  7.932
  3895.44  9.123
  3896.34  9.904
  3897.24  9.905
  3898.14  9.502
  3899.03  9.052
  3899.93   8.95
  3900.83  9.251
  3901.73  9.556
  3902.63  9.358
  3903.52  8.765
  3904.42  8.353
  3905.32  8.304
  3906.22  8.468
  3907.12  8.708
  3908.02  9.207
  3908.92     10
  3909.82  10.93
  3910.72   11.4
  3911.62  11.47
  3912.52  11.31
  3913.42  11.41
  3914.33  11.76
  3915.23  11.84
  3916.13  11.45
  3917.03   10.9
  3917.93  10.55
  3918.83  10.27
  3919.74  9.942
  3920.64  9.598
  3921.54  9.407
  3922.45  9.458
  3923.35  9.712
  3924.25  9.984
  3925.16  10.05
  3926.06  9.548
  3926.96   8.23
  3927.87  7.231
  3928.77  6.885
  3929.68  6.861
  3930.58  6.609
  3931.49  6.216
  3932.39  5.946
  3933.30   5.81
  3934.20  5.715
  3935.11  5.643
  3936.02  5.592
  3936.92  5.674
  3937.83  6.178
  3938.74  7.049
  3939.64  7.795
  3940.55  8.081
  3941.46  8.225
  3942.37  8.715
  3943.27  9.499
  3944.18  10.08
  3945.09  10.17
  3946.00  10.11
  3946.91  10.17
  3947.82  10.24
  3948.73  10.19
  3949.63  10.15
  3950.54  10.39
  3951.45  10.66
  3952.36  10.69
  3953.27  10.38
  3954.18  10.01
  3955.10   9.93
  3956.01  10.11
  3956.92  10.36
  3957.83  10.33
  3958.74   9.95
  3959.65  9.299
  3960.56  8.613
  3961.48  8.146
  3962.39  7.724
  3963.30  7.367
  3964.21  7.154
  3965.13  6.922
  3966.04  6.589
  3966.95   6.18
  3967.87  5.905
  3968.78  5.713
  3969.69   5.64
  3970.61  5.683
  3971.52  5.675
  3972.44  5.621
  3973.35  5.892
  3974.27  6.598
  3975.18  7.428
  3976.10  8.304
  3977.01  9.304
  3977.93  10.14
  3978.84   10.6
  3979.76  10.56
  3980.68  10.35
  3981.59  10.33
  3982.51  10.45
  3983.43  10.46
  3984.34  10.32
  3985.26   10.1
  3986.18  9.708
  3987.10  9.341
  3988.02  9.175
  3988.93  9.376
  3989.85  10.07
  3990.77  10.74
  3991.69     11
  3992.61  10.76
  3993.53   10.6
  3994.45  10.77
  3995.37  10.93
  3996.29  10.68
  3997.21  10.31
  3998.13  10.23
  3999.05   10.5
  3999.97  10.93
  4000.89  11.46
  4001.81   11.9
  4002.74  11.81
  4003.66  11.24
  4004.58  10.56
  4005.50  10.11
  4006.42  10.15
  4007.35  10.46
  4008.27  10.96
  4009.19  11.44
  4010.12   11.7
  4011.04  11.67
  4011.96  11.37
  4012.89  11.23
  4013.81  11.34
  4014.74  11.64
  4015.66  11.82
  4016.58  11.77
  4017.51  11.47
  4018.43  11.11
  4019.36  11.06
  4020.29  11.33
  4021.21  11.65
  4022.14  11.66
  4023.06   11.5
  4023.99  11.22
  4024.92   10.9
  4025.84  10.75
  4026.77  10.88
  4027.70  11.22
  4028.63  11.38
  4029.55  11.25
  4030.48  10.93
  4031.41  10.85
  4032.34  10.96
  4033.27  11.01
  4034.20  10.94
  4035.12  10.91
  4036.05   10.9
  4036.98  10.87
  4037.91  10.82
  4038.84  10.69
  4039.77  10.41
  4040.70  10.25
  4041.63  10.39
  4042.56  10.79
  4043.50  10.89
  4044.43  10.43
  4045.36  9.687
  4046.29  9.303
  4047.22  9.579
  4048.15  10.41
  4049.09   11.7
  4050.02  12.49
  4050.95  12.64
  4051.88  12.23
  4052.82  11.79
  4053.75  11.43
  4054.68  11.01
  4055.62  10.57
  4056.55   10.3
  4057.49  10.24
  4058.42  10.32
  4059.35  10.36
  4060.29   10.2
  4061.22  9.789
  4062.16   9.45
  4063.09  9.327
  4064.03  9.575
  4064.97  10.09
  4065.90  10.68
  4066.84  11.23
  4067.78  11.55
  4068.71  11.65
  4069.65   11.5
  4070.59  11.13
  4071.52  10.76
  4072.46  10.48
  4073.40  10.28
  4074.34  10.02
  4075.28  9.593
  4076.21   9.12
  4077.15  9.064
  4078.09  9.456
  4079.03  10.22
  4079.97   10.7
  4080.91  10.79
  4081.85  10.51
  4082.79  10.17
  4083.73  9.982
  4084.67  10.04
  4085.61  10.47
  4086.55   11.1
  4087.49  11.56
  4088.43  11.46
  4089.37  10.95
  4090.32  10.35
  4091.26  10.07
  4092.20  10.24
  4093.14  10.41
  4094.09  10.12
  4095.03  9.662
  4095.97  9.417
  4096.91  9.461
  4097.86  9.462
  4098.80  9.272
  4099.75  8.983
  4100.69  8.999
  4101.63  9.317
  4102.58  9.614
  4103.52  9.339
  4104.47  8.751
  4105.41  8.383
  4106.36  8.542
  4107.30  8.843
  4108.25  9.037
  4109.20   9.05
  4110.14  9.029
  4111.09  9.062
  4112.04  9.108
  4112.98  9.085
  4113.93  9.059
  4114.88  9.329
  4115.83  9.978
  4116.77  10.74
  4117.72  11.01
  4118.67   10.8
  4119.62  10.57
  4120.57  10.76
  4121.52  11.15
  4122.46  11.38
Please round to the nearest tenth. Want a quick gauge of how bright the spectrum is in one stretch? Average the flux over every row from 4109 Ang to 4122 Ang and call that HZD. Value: 9.9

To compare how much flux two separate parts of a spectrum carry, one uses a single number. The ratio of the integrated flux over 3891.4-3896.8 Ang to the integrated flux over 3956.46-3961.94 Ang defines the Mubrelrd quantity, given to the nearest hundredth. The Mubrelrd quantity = 0.81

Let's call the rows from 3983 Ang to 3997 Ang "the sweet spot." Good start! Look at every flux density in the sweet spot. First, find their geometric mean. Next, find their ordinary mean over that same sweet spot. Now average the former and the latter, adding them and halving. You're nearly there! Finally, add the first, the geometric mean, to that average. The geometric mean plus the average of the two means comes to 20.5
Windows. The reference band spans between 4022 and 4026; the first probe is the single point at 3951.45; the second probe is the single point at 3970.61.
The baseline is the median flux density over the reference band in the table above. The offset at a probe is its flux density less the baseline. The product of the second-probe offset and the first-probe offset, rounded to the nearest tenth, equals 3.1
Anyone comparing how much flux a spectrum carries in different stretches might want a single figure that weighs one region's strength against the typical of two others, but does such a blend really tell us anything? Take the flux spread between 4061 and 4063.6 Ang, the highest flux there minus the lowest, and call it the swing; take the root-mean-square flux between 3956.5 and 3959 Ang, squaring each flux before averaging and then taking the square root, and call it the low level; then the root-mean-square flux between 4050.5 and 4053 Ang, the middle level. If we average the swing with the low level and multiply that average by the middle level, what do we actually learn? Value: 65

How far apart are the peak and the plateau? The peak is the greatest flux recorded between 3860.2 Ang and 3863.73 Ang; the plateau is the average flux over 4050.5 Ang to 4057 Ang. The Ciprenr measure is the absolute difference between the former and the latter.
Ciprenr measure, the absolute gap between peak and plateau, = 4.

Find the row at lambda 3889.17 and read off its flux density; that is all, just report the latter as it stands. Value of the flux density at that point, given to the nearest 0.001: 5.547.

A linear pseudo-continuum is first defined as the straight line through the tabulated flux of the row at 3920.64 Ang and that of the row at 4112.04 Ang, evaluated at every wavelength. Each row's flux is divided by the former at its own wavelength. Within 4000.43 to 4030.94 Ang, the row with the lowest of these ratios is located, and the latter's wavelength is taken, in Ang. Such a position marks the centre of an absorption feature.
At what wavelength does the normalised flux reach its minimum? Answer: 4005.50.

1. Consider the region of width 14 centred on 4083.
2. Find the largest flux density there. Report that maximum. 11.56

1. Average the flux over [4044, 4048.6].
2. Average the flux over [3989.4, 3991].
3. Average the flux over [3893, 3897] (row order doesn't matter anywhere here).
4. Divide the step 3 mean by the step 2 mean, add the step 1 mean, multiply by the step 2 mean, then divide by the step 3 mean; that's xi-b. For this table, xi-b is 13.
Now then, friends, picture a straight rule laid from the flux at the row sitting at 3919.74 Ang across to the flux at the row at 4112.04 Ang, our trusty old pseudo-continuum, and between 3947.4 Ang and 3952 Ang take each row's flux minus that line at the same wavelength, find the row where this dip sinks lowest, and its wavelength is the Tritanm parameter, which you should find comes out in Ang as 3949.63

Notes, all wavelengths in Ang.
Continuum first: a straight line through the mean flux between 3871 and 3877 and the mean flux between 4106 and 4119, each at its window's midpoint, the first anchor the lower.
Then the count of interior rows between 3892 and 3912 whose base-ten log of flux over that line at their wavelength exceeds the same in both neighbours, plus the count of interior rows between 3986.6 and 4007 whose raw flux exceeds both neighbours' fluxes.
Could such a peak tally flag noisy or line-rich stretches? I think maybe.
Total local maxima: 5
